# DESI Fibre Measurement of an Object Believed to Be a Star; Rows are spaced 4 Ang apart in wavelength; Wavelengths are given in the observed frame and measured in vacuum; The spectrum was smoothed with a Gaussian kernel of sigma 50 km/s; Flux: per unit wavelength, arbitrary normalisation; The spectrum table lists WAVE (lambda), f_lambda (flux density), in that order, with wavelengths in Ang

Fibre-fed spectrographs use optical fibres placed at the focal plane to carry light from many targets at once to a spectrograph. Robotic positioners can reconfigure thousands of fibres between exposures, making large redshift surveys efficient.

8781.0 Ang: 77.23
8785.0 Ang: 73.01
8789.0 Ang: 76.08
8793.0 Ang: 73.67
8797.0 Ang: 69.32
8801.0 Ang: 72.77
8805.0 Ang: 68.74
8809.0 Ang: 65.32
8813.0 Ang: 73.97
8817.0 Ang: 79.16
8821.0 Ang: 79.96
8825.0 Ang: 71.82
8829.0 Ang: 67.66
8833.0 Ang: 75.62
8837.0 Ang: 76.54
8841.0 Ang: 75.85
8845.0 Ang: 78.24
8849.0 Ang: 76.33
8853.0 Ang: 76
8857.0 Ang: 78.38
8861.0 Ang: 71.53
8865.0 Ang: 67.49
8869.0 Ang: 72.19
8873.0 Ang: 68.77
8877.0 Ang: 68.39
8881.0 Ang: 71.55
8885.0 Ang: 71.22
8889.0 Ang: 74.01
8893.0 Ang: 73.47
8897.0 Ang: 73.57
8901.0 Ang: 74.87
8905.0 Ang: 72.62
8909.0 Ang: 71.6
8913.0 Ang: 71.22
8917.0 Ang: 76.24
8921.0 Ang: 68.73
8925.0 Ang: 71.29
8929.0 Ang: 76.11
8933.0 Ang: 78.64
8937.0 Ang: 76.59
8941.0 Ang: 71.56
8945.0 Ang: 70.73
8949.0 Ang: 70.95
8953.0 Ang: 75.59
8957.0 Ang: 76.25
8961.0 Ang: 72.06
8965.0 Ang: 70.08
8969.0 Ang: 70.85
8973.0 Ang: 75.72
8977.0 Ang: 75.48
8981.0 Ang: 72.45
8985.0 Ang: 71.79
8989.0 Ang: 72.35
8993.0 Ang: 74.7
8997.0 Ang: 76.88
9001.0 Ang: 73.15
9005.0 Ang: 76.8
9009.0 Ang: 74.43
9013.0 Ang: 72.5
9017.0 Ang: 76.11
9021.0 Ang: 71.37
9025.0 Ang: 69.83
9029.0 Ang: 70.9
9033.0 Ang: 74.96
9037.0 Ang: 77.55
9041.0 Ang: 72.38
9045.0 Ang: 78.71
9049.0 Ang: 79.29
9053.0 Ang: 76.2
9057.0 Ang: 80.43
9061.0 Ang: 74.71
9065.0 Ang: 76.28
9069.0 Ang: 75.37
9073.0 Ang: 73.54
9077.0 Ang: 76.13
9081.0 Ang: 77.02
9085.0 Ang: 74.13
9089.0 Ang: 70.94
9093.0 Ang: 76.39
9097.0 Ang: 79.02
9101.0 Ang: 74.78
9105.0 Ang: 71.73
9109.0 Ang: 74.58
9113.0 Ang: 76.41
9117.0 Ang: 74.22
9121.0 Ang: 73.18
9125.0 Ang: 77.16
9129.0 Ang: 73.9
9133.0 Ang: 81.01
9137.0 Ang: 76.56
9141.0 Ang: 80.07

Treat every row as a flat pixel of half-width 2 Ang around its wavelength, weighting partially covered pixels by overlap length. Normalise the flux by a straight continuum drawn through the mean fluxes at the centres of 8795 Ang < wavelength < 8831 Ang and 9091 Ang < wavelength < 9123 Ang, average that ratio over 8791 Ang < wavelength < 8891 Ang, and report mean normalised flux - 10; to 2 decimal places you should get -8.99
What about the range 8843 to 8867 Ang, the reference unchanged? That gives -8.97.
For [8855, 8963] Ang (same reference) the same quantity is -9.00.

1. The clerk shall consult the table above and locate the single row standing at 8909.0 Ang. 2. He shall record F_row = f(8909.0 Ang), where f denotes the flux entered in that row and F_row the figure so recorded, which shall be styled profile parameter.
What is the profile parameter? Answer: 71.6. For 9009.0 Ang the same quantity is 74.43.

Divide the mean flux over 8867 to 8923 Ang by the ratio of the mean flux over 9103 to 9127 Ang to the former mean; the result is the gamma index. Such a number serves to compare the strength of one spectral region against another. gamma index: 70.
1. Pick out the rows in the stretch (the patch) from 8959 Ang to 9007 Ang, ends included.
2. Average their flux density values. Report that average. 73.5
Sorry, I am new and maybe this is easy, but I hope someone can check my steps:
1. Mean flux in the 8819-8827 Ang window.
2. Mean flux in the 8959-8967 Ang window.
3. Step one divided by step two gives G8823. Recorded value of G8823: 1.07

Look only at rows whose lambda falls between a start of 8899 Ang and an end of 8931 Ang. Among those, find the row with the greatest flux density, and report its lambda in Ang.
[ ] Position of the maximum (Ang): 8917.0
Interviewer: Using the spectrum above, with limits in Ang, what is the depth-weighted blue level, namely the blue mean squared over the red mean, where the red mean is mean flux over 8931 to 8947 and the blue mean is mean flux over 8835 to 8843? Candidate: 78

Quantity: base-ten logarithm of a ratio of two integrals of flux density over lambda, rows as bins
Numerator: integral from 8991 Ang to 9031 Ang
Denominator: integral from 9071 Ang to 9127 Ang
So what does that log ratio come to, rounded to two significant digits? -0.15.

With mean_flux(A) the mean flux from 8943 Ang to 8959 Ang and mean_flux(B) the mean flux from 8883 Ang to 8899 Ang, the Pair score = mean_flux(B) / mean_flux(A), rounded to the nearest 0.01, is 1.00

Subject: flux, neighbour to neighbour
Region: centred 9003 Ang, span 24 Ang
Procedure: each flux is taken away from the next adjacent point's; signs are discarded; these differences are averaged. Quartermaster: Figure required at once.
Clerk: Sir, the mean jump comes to 2.77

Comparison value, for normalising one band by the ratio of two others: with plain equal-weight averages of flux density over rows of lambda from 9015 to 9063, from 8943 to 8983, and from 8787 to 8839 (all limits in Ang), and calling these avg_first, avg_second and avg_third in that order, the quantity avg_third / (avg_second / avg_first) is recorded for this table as 75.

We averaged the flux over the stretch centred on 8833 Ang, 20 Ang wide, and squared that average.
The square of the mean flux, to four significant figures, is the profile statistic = 5402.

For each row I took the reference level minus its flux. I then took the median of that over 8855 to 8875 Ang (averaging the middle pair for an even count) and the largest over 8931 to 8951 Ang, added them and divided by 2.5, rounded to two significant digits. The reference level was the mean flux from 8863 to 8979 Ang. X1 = 1.2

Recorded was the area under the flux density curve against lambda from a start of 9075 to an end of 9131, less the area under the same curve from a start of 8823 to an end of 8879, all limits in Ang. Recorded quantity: 99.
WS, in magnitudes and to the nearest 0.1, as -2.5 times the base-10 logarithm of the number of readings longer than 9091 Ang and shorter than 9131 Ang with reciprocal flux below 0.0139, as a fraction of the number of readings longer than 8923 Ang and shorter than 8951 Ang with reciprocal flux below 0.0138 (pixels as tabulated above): -1.2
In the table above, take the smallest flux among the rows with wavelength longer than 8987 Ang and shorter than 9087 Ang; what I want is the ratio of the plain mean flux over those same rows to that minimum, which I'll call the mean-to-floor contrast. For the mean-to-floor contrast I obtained 1.07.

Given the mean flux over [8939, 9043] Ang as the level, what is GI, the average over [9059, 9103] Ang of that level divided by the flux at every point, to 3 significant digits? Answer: 0.975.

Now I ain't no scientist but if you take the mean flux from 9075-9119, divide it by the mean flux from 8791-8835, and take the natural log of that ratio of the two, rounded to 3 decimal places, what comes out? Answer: 0.034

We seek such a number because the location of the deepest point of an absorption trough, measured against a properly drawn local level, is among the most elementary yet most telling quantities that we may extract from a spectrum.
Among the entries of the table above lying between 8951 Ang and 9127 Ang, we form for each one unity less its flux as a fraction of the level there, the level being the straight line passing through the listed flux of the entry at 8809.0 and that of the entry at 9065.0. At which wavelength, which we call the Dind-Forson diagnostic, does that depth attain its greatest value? 9089.0 Ang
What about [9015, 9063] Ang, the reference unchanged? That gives 9025.0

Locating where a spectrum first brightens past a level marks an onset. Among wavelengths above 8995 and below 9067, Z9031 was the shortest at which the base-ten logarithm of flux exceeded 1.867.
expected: 8997.0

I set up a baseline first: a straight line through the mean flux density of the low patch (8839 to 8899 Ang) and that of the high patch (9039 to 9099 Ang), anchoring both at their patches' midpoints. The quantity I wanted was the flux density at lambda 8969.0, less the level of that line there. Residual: -3.7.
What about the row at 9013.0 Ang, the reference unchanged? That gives -2.7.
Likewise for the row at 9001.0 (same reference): -1.9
